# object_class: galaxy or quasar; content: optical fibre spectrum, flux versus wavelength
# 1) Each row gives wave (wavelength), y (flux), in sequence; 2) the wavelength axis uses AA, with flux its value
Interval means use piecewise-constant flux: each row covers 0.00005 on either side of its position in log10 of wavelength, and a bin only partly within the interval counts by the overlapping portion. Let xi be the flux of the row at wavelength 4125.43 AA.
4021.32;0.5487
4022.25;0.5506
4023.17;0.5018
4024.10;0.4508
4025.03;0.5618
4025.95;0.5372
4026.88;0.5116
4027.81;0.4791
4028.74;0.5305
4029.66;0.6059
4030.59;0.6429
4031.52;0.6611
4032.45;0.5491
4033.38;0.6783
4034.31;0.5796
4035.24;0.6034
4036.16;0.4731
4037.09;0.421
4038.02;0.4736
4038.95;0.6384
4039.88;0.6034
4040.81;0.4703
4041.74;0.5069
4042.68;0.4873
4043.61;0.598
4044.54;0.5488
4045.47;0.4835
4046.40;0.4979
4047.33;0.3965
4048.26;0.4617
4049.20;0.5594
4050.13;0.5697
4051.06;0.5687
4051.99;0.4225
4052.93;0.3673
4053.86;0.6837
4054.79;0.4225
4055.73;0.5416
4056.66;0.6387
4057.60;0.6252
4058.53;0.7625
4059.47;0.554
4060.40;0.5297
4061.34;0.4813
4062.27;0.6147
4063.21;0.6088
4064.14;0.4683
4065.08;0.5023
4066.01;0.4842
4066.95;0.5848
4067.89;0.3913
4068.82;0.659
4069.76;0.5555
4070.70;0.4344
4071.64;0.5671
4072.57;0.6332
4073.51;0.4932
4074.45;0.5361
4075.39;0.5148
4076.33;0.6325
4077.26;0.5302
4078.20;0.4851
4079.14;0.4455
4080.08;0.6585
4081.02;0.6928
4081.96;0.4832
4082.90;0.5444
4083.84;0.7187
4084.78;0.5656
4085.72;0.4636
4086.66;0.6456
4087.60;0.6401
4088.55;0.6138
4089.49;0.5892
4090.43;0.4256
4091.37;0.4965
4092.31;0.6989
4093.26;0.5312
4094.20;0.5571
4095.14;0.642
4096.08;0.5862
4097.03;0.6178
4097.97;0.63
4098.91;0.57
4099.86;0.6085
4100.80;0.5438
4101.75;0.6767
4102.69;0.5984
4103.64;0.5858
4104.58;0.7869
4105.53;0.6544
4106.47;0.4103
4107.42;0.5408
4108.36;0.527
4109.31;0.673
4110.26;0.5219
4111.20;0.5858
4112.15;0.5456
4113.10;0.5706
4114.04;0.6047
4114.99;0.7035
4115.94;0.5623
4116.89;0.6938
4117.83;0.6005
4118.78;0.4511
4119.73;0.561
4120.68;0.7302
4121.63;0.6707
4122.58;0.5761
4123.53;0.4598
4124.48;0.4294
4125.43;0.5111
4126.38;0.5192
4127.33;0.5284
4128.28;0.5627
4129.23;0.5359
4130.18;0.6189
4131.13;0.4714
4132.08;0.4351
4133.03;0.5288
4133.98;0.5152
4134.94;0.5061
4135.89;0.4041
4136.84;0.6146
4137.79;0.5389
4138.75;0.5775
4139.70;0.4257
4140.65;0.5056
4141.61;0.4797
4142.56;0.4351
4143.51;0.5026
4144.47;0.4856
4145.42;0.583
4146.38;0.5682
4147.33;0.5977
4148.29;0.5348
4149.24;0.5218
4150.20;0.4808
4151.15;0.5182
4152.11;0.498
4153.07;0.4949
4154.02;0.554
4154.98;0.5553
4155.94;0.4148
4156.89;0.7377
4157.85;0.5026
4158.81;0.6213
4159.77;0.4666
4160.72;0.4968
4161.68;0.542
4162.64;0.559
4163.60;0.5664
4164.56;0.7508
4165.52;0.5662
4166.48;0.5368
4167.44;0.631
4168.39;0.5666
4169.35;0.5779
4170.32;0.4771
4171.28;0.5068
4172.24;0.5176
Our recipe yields 0.5111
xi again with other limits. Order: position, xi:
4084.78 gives 0.5656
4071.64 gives 0.5671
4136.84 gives 0.6146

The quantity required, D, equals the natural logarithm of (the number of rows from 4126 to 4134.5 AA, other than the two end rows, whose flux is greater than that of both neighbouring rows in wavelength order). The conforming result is 1.1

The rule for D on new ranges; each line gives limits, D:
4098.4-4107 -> 1.1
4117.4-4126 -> 0.0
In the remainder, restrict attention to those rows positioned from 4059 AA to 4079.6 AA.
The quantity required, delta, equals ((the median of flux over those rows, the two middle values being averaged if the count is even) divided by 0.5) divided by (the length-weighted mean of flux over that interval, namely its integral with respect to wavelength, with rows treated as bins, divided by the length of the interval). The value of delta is 1.99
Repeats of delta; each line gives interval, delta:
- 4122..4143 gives 2.02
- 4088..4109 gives 2.00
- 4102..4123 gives 1.96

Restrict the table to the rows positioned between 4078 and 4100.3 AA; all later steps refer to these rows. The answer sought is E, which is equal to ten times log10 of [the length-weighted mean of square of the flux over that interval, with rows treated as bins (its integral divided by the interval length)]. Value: -4.64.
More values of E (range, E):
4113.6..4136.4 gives -5.10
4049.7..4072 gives -5.17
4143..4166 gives -5.17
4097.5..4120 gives -4.47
